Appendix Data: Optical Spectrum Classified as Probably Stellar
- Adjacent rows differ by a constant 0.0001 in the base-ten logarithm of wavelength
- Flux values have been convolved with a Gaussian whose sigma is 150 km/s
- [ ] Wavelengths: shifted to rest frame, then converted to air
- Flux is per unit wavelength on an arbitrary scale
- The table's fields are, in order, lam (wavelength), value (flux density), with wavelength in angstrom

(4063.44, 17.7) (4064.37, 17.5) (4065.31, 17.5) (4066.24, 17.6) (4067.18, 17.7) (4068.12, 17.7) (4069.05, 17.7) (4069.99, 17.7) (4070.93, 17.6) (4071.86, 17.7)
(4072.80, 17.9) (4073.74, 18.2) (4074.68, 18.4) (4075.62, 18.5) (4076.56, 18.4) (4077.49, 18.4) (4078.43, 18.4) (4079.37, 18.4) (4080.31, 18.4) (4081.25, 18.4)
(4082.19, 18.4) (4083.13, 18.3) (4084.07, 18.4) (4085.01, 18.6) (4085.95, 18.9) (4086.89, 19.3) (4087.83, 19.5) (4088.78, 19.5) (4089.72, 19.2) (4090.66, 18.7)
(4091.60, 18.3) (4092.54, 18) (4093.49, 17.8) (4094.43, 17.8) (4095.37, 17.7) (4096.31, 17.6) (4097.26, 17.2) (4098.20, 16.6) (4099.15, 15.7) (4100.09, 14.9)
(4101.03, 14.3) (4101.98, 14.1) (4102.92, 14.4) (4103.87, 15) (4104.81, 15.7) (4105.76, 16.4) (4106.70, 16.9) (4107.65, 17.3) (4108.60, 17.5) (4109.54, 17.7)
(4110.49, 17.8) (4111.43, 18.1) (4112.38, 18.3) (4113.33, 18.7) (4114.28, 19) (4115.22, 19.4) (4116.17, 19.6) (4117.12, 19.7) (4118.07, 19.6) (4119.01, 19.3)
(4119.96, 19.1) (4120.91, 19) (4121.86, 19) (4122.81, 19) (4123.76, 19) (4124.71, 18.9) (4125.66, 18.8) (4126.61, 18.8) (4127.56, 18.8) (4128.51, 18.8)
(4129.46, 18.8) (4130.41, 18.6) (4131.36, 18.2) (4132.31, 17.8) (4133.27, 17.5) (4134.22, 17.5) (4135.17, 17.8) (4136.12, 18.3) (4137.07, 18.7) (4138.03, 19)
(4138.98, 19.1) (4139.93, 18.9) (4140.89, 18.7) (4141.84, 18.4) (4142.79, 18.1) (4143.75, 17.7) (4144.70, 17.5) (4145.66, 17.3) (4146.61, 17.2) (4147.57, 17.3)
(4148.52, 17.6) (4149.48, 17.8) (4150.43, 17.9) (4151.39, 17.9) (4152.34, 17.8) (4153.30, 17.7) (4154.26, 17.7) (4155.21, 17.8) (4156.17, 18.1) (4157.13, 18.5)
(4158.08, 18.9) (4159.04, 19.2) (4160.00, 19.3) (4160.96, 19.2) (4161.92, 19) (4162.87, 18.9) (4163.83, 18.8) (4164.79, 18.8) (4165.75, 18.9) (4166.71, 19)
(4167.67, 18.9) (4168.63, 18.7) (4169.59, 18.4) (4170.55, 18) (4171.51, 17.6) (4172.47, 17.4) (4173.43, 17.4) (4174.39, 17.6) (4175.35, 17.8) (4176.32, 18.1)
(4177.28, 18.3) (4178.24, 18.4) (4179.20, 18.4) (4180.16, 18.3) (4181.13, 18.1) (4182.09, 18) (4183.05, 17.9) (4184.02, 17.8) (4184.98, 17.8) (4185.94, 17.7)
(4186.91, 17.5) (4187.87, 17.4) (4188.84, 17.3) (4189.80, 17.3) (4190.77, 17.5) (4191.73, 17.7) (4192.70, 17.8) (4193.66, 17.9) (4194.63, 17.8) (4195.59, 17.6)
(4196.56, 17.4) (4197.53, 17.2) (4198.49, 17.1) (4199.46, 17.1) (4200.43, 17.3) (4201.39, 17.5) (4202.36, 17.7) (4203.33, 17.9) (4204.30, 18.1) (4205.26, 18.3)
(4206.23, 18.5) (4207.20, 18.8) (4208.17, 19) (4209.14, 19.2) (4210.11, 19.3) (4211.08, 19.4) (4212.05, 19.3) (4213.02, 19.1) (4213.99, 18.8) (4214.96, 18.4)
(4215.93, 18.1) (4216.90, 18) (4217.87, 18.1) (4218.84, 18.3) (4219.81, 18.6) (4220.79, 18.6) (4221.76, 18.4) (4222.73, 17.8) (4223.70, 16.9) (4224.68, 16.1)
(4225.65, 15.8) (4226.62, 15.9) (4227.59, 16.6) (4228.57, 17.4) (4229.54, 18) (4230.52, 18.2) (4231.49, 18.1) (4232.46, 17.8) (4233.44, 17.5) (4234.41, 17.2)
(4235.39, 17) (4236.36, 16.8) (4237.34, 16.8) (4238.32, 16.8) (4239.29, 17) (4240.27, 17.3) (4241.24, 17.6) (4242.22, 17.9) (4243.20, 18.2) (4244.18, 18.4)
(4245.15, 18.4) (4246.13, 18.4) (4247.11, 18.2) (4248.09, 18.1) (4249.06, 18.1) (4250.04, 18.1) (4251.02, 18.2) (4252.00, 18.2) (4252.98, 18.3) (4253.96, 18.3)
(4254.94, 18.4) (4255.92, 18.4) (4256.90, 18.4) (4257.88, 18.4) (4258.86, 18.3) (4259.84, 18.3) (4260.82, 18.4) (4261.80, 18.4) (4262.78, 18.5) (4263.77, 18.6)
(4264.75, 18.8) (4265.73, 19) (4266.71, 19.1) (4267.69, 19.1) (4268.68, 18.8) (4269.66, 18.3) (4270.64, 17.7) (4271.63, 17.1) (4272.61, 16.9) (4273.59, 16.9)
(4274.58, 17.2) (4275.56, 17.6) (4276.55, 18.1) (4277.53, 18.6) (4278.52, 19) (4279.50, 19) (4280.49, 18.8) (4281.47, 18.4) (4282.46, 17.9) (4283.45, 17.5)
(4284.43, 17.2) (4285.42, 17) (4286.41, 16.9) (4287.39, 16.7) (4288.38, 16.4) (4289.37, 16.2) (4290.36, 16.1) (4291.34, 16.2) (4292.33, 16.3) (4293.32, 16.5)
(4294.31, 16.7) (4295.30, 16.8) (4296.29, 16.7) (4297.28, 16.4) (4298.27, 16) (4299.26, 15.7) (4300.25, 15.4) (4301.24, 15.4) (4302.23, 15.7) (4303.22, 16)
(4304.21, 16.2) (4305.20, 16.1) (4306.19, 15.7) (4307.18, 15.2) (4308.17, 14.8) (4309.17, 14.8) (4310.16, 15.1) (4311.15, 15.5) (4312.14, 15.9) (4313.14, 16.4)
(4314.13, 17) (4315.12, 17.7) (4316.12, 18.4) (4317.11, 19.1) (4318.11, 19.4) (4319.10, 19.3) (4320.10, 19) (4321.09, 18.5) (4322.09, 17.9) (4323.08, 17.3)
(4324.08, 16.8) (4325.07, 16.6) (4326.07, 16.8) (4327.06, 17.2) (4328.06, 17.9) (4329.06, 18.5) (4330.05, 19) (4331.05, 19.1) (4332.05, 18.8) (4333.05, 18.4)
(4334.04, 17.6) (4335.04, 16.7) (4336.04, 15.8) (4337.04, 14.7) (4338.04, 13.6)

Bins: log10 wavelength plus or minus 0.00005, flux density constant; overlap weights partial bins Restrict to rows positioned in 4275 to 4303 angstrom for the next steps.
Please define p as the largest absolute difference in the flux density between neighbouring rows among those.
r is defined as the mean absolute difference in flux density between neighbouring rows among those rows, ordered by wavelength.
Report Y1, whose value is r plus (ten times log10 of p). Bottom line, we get -2.8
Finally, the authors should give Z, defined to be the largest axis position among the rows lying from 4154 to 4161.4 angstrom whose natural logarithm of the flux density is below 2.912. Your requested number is 4156.17 angstrom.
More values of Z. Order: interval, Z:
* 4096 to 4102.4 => 4101.98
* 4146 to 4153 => 4152.34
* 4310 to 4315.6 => 4315.12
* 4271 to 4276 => 4275.56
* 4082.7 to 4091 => 4083.13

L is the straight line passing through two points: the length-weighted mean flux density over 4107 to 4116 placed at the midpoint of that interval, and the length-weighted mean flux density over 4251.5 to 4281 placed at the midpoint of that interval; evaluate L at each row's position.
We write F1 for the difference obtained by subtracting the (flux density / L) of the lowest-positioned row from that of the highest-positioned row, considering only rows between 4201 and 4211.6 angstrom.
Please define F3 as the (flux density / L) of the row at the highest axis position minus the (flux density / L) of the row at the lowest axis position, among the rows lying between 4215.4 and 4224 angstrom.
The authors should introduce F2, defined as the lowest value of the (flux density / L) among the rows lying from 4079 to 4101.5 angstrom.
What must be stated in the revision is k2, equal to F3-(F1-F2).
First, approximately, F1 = 0.10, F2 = 0.79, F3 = -0.066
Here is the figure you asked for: 0.62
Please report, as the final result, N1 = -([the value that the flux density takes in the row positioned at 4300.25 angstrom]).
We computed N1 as -15.40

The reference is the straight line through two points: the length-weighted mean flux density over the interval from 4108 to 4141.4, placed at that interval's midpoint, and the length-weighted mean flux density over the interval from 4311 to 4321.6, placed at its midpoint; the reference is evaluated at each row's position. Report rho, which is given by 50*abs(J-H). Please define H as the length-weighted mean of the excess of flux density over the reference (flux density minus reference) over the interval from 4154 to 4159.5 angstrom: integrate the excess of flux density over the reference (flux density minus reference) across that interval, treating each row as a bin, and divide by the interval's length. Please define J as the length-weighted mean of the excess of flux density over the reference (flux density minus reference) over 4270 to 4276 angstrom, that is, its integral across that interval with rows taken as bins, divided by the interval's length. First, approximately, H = -0.1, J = -0.8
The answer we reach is 34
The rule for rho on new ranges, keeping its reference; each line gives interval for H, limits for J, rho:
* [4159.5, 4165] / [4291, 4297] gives 98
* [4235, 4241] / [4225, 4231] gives 3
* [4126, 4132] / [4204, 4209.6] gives 16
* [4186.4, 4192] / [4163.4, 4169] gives 66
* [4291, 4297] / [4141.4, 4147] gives 29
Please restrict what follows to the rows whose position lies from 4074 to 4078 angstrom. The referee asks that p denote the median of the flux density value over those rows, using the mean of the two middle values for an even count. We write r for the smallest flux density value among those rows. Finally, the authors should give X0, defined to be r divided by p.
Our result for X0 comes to 1.000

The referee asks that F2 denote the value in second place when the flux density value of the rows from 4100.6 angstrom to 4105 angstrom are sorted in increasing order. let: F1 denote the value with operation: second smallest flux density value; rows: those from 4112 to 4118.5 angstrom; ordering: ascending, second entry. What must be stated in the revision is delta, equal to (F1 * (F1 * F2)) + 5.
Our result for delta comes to 5006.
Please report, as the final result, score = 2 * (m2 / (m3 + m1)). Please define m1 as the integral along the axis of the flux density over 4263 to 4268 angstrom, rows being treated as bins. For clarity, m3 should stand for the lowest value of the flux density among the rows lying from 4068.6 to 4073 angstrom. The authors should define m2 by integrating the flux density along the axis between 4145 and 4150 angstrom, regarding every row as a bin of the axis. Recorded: 1.56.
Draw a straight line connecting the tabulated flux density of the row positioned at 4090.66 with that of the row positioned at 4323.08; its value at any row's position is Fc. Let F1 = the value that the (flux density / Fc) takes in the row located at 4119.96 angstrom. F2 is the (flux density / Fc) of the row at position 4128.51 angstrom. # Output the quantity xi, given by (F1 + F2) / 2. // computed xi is 1.02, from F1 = 1.03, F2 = 1.02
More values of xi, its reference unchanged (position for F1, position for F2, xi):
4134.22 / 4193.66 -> 0.97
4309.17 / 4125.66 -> 0.93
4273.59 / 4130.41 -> 0.98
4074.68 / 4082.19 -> 0.98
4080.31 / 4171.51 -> 0.97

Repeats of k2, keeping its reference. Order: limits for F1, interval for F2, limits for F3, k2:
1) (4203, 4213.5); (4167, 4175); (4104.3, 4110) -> 1.00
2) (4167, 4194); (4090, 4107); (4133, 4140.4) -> 0.91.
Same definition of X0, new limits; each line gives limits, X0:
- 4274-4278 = 0.964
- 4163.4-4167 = 0.997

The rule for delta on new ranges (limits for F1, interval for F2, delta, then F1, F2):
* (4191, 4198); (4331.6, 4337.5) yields 4789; 17.4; 15.8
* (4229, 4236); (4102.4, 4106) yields 4443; 17.2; 15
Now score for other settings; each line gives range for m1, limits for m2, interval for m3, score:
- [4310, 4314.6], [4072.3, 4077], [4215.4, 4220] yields 1.87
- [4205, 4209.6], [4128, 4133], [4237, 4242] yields 1.78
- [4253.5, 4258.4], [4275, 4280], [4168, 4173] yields 1.72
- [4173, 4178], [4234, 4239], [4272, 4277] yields 1.59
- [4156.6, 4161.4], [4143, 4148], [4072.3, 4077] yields 1.60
